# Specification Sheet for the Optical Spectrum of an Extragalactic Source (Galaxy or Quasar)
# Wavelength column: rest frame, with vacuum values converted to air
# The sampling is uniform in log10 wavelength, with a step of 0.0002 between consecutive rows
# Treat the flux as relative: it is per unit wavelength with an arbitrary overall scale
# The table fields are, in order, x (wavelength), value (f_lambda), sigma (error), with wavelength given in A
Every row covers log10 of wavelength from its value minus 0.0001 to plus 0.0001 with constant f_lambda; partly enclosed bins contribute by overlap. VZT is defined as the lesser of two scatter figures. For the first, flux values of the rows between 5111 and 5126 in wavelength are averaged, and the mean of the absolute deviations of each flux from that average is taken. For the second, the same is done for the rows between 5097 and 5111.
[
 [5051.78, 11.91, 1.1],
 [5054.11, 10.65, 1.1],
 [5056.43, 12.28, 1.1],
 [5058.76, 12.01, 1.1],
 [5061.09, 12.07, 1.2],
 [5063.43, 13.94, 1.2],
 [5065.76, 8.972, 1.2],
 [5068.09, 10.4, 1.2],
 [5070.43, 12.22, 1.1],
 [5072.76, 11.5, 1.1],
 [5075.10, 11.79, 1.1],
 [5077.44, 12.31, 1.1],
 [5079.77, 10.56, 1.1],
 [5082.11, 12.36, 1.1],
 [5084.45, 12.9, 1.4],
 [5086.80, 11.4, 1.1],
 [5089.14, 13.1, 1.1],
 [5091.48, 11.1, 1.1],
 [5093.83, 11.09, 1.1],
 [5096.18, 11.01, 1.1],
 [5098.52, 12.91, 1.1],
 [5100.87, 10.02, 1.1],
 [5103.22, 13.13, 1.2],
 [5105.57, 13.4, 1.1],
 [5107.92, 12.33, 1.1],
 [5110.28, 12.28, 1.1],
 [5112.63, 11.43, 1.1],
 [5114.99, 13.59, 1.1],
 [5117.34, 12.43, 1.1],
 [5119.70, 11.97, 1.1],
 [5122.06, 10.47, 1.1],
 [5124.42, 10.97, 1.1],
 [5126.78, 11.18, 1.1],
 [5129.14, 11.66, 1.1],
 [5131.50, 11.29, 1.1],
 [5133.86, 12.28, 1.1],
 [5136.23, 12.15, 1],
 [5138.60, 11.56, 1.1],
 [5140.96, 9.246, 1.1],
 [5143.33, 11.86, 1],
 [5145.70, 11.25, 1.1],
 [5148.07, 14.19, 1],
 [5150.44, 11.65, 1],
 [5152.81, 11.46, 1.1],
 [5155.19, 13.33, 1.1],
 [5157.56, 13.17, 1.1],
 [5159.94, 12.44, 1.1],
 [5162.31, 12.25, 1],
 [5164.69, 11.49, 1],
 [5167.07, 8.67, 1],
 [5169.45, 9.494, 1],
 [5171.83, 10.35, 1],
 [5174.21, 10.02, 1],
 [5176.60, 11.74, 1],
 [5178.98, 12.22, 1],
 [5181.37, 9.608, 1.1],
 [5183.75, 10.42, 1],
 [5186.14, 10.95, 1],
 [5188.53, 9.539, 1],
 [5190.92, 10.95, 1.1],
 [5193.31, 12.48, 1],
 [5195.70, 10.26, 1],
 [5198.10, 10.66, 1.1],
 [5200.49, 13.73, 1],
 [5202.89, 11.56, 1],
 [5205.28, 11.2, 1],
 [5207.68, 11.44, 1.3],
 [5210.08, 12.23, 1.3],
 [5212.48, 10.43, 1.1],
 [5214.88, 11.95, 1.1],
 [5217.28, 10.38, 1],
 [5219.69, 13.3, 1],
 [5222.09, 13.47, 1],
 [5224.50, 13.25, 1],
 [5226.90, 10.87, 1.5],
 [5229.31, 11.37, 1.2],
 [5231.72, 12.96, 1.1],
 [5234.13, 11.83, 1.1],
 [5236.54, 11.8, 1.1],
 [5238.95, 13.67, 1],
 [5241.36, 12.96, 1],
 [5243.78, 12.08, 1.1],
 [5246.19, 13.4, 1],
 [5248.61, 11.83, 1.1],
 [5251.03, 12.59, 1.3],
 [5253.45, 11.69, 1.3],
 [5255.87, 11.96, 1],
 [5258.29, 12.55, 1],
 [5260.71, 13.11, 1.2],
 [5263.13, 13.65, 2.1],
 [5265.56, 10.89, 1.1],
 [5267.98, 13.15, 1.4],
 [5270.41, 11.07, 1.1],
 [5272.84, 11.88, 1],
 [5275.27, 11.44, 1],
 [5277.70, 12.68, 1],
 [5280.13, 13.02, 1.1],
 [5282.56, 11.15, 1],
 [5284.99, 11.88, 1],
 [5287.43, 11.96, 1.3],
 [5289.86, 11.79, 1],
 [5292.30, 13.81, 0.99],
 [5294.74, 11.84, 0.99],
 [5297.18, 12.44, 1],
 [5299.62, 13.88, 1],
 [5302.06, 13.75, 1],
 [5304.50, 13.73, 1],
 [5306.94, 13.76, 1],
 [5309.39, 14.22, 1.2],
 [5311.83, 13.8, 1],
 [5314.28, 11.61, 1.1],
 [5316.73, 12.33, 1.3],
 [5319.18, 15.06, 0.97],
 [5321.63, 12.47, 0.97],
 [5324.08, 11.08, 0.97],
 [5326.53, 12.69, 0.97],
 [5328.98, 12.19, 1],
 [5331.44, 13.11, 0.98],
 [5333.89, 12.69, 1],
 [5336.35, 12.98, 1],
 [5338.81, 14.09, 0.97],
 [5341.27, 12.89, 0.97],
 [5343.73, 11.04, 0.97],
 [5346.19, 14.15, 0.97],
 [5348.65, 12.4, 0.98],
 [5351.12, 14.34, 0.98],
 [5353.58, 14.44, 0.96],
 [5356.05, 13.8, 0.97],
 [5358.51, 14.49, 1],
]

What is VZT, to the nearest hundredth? 0.80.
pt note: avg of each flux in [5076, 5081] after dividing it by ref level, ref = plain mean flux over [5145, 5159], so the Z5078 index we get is 0.91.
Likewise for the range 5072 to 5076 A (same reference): 0.93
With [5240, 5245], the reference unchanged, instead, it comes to 1.00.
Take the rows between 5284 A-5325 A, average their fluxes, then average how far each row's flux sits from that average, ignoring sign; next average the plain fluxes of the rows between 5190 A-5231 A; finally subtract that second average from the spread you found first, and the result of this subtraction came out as -10.7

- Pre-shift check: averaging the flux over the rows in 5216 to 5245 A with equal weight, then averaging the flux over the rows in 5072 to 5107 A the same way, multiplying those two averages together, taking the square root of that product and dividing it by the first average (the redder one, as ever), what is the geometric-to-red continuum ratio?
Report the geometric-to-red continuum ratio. 0.983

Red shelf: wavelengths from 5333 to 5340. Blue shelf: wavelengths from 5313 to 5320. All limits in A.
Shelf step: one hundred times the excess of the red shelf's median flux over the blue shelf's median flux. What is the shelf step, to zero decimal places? 65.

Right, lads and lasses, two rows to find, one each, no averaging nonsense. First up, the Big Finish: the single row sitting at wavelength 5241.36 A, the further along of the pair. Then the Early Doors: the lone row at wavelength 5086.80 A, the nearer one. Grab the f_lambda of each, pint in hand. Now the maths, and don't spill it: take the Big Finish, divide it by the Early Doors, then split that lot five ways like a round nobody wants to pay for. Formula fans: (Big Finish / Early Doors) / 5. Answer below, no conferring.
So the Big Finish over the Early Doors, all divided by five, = 0.23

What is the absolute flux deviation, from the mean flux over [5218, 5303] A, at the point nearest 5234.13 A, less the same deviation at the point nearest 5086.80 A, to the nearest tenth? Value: -0.4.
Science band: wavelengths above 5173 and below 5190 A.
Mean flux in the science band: 10.6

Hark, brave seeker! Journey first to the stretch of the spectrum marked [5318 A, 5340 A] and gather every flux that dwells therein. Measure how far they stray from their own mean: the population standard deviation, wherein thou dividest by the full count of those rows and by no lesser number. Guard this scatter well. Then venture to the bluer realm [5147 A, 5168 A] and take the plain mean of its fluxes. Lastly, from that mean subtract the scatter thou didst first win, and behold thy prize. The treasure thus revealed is 11.0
